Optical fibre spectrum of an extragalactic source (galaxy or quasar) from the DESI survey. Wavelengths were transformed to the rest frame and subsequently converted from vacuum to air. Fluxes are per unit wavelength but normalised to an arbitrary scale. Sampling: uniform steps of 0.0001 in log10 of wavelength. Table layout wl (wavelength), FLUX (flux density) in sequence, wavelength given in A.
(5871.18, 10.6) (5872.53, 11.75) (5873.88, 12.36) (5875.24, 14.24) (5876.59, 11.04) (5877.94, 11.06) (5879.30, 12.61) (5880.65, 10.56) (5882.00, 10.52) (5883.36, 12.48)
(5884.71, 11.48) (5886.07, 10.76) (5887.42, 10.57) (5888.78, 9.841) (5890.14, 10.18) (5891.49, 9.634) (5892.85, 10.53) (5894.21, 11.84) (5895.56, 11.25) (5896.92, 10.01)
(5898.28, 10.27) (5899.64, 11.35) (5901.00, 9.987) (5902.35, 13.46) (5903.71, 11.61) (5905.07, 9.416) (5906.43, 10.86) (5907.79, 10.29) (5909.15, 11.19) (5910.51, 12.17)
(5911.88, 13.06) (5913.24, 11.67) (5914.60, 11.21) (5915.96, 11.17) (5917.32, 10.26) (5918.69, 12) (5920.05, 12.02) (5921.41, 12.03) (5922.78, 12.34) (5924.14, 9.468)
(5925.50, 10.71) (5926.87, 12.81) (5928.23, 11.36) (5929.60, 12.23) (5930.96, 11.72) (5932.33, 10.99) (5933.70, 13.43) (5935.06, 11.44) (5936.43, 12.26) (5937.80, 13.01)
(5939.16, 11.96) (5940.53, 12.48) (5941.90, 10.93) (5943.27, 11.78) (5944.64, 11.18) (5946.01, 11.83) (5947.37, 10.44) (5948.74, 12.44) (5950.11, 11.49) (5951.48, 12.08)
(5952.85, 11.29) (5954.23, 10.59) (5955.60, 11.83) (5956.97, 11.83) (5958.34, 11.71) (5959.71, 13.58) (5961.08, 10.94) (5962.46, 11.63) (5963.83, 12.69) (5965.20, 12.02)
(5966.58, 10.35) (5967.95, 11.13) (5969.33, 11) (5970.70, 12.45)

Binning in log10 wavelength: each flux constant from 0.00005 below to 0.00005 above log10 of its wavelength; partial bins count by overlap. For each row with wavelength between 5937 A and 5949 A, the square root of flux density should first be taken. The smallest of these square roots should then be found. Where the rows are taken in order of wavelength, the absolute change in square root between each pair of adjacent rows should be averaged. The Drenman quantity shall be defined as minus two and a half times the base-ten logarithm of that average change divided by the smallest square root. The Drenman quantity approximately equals 3.28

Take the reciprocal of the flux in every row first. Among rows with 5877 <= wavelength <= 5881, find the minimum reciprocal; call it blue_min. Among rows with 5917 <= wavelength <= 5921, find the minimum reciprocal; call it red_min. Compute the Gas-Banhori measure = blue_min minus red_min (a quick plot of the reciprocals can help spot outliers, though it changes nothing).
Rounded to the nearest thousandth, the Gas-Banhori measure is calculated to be -0.004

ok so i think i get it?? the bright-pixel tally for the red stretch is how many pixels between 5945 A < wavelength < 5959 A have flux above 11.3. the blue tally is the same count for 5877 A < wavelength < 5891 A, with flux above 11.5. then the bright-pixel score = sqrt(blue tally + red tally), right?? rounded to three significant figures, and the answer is 3.00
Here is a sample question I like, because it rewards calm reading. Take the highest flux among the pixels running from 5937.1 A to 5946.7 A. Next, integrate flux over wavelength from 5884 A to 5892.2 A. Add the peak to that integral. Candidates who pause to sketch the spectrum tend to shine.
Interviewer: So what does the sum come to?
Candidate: 98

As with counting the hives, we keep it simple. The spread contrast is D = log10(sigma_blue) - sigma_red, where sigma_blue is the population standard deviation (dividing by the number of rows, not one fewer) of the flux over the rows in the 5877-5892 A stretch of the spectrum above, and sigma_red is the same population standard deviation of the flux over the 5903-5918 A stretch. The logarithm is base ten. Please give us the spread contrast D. -0.98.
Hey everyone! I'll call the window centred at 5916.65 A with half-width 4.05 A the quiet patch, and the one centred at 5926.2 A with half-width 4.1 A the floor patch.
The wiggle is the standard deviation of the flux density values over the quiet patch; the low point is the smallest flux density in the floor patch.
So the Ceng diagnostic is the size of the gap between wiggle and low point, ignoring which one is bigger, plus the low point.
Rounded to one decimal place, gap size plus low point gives 18.3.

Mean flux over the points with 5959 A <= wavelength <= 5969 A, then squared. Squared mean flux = 138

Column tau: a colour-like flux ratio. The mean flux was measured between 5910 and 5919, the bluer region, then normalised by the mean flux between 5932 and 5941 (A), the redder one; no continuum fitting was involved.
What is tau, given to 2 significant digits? 0.95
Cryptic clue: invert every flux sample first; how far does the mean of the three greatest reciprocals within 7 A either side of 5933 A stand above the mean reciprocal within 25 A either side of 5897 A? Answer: -0.001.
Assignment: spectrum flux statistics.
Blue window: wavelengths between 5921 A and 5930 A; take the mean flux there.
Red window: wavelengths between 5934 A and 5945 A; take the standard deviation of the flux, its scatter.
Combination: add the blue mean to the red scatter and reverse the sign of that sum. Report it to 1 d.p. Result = -12.2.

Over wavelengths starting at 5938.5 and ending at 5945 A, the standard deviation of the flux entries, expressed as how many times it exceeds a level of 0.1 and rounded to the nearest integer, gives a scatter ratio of 6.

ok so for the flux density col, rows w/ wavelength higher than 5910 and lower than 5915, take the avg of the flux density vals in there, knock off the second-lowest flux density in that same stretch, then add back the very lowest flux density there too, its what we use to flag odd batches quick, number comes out 11.6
